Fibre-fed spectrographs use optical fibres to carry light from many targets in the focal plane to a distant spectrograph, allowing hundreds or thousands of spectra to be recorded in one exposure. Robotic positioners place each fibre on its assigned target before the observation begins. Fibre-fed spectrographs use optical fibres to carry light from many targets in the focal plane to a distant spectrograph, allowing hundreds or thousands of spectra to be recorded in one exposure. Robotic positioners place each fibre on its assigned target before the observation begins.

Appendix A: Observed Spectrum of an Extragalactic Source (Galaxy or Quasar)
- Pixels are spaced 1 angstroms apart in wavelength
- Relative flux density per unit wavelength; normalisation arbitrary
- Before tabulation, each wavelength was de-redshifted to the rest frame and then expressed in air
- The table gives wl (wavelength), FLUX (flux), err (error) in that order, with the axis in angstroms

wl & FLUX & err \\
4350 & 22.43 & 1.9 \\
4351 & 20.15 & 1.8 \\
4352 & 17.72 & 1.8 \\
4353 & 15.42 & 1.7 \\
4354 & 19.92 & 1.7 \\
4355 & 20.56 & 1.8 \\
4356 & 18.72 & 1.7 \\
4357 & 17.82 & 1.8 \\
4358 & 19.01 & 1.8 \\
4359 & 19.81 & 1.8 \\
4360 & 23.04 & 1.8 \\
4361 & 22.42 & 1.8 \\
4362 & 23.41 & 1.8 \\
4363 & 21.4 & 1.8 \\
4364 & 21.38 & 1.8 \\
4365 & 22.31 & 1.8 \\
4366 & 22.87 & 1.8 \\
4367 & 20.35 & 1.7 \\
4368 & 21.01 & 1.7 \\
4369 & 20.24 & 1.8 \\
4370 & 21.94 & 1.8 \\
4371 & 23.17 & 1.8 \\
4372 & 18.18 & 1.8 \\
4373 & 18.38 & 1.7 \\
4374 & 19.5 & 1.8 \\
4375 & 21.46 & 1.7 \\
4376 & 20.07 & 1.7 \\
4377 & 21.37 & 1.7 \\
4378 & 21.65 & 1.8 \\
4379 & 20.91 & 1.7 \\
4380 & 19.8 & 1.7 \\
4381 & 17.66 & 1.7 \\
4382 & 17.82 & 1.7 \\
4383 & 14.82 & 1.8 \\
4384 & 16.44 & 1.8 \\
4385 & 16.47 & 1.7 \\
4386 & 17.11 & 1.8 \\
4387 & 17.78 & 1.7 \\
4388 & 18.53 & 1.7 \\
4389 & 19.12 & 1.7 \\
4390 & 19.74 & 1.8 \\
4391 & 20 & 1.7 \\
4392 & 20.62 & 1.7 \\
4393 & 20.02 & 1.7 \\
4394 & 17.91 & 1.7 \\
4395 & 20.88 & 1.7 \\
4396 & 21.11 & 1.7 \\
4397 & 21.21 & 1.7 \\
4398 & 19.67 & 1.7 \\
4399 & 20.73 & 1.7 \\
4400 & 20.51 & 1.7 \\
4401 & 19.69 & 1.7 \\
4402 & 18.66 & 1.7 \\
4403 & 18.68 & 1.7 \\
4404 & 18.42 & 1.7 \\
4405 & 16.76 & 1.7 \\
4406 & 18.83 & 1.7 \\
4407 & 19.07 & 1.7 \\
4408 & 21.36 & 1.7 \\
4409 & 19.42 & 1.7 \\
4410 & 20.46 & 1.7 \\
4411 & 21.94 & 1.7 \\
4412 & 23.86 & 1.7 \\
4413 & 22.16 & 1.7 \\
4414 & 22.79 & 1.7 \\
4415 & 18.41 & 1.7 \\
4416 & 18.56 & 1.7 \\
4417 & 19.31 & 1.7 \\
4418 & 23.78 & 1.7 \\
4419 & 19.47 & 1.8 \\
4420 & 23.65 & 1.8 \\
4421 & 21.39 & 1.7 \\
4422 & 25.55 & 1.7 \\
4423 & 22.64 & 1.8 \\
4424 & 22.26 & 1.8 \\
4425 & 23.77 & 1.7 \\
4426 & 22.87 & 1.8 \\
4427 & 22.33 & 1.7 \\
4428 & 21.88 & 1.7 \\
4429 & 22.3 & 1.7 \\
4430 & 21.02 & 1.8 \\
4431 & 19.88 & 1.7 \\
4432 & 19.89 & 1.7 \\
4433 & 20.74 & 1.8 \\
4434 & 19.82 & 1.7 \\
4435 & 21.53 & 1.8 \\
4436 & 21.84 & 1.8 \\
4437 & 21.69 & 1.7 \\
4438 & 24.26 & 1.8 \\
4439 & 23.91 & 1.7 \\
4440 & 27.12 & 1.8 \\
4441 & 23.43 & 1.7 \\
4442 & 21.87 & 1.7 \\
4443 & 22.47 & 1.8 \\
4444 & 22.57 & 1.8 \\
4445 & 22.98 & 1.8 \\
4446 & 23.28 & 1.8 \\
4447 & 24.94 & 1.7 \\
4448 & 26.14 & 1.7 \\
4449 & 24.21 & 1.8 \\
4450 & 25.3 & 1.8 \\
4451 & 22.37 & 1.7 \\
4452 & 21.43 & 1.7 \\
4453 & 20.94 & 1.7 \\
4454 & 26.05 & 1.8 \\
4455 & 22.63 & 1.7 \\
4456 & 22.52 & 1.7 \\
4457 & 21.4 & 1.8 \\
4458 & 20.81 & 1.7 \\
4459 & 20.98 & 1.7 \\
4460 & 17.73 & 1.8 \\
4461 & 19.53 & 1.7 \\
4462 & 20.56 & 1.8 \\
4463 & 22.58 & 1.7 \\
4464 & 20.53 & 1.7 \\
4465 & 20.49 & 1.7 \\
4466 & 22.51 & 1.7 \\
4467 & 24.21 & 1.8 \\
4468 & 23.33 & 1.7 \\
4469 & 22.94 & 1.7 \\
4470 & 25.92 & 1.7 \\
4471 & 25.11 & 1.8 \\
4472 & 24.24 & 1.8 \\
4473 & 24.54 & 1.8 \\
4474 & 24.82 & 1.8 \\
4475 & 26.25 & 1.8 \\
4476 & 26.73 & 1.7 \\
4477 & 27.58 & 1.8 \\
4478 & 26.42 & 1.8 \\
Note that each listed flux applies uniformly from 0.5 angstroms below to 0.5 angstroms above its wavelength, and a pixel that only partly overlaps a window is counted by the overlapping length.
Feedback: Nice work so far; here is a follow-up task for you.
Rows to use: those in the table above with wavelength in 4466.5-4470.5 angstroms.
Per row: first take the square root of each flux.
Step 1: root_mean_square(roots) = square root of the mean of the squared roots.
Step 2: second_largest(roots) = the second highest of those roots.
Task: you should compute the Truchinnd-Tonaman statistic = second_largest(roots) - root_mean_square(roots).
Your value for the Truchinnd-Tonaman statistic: 0.01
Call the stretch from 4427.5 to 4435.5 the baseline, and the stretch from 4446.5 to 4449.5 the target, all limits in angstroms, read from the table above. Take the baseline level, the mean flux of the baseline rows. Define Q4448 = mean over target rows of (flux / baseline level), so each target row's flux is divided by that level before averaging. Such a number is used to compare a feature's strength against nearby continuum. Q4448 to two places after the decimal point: 1.20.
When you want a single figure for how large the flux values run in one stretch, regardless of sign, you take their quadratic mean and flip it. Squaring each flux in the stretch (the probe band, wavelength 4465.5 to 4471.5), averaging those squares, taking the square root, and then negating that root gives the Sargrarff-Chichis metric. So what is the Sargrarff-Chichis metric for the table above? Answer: -24.0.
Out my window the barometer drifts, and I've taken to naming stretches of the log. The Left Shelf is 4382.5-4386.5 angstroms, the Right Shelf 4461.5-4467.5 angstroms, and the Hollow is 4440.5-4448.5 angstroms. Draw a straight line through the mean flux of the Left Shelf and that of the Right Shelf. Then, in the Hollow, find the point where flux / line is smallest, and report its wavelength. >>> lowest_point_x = 4442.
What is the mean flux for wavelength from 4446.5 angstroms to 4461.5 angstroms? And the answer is 22.5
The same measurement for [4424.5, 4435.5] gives 21.5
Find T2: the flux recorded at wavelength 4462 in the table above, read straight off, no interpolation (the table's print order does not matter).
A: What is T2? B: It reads 20.56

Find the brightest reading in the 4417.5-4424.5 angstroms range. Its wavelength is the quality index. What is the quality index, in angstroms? 4422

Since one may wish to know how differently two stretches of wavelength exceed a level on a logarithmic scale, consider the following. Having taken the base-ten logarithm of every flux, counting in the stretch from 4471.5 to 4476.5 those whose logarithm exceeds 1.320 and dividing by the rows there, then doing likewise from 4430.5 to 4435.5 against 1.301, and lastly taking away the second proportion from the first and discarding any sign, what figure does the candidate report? 0.60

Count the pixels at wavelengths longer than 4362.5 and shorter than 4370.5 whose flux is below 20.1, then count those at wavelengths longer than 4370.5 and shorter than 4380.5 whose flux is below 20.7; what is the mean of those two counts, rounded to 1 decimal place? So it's 2.5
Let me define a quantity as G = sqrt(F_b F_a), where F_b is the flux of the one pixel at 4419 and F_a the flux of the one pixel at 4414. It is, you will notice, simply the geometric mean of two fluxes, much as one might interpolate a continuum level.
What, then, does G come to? 21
